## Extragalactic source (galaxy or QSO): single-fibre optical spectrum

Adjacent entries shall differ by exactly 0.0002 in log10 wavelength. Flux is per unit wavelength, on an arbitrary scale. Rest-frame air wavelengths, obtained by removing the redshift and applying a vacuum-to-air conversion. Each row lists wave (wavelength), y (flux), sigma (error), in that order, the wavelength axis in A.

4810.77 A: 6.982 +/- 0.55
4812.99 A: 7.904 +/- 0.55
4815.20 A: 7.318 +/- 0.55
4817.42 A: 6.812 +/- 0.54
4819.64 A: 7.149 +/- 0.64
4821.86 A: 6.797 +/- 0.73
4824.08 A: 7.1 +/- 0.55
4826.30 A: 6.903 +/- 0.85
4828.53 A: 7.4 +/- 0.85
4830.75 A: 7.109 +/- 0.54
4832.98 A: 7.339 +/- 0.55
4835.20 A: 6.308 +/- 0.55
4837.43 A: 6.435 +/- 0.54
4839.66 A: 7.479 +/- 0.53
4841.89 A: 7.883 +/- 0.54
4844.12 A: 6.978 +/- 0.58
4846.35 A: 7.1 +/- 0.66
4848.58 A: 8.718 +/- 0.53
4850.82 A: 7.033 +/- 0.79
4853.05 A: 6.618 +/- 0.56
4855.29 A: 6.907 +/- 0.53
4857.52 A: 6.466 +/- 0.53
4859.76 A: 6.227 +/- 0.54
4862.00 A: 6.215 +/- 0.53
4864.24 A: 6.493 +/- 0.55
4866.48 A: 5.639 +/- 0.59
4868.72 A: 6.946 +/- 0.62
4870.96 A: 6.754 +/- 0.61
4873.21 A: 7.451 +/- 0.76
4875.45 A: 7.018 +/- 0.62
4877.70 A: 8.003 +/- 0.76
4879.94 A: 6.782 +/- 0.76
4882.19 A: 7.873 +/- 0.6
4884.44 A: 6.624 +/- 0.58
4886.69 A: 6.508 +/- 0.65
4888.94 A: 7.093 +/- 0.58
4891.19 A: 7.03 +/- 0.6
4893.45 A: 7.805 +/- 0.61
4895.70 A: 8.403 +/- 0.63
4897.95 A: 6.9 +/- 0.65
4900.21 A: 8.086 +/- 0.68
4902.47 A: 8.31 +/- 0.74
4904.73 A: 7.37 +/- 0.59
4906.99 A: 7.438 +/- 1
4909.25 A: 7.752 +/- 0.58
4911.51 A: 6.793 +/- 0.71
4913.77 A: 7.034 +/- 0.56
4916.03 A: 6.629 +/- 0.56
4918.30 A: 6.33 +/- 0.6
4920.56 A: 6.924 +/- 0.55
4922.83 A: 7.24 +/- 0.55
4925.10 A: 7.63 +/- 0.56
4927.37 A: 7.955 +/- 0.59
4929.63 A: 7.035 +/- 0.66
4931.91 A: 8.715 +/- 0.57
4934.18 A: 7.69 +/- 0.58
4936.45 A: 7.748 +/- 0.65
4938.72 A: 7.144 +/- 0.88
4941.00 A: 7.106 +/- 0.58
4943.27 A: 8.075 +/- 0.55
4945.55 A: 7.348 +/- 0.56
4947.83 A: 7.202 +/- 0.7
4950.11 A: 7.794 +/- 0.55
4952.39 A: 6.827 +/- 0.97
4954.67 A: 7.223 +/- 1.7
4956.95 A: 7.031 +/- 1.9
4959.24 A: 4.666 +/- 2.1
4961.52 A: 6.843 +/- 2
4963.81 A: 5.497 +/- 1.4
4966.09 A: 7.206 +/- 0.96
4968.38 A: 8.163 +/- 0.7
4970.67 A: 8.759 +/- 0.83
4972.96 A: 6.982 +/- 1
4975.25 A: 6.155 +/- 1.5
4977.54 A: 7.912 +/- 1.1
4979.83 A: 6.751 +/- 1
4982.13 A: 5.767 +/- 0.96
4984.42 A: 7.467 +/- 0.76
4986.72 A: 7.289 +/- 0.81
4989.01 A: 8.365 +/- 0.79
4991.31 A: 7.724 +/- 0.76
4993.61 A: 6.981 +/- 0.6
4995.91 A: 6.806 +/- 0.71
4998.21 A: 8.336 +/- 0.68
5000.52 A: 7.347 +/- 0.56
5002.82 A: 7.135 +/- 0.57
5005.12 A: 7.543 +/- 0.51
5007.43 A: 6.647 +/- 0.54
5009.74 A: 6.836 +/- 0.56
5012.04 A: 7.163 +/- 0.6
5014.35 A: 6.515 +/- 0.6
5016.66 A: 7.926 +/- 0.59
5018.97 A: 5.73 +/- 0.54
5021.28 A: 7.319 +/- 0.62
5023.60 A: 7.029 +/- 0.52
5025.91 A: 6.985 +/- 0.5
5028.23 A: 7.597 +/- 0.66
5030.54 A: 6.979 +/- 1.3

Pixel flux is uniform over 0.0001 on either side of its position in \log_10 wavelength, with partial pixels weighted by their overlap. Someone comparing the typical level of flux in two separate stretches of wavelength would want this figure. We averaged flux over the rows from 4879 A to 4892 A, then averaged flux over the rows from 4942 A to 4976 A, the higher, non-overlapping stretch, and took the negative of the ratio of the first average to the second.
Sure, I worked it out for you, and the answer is -0.99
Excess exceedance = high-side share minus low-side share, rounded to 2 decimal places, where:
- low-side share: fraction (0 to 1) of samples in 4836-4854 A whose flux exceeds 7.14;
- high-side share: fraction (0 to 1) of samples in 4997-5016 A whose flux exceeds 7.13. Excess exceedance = 0.25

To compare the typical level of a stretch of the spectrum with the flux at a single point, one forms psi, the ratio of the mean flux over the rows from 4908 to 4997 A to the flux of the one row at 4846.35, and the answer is 1.01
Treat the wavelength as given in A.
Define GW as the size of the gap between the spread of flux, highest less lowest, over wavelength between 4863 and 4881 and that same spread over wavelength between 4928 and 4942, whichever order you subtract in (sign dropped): 0.7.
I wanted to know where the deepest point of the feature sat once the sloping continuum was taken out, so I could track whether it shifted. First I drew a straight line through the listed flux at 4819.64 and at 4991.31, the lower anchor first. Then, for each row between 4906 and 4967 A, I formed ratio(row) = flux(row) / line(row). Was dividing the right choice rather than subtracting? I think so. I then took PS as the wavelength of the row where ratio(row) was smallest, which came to 4959.24 A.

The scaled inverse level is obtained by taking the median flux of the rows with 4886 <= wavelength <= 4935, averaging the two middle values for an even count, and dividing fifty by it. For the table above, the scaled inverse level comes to 6.84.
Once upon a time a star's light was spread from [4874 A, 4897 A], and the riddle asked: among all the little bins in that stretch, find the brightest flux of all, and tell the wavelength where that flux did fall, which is 4895.70 A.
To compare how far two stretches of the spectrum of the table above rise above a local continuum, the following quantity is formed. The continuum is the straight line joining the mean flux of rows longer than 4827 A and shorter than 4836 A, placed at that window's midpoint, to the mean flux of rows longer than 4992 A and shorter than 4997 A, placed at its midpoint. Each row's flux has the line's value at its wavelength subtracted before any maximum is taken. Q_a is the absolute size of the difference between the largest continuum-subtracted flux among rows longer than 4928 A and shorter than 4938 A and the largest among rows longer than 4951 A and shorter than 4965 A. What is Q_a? 1.5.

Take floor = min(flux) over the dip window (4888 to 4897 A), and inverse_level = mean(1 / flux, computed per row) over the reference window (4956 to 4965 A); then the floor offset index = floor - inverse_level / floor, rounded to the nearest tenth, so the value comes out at 7.0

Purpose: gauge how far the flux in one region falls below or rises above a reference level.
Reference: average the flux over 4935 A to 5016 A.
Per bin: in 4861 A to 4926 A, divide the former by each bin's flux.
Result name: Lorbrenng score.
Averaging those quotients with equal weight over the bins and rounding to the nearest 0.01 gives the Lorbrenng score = 1.01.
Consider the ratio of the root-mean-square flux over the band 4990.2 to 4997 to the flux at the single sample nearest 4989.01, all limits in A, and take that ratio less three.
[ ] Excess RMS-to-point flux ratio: -2.1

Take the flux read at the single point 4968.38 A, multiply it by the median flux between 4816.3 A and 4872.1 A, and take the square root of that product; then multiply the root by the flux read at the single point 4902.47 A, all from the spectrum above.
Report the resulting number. 62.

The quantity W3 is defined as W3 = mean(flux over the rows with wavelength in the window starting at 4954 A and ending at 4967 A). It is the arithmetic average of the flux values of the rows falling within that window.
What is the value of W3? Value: 6.4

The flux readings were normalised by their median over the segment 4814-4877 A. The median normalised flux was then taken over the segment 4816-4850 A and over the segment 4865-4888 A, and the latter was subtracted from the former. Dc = 0.03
